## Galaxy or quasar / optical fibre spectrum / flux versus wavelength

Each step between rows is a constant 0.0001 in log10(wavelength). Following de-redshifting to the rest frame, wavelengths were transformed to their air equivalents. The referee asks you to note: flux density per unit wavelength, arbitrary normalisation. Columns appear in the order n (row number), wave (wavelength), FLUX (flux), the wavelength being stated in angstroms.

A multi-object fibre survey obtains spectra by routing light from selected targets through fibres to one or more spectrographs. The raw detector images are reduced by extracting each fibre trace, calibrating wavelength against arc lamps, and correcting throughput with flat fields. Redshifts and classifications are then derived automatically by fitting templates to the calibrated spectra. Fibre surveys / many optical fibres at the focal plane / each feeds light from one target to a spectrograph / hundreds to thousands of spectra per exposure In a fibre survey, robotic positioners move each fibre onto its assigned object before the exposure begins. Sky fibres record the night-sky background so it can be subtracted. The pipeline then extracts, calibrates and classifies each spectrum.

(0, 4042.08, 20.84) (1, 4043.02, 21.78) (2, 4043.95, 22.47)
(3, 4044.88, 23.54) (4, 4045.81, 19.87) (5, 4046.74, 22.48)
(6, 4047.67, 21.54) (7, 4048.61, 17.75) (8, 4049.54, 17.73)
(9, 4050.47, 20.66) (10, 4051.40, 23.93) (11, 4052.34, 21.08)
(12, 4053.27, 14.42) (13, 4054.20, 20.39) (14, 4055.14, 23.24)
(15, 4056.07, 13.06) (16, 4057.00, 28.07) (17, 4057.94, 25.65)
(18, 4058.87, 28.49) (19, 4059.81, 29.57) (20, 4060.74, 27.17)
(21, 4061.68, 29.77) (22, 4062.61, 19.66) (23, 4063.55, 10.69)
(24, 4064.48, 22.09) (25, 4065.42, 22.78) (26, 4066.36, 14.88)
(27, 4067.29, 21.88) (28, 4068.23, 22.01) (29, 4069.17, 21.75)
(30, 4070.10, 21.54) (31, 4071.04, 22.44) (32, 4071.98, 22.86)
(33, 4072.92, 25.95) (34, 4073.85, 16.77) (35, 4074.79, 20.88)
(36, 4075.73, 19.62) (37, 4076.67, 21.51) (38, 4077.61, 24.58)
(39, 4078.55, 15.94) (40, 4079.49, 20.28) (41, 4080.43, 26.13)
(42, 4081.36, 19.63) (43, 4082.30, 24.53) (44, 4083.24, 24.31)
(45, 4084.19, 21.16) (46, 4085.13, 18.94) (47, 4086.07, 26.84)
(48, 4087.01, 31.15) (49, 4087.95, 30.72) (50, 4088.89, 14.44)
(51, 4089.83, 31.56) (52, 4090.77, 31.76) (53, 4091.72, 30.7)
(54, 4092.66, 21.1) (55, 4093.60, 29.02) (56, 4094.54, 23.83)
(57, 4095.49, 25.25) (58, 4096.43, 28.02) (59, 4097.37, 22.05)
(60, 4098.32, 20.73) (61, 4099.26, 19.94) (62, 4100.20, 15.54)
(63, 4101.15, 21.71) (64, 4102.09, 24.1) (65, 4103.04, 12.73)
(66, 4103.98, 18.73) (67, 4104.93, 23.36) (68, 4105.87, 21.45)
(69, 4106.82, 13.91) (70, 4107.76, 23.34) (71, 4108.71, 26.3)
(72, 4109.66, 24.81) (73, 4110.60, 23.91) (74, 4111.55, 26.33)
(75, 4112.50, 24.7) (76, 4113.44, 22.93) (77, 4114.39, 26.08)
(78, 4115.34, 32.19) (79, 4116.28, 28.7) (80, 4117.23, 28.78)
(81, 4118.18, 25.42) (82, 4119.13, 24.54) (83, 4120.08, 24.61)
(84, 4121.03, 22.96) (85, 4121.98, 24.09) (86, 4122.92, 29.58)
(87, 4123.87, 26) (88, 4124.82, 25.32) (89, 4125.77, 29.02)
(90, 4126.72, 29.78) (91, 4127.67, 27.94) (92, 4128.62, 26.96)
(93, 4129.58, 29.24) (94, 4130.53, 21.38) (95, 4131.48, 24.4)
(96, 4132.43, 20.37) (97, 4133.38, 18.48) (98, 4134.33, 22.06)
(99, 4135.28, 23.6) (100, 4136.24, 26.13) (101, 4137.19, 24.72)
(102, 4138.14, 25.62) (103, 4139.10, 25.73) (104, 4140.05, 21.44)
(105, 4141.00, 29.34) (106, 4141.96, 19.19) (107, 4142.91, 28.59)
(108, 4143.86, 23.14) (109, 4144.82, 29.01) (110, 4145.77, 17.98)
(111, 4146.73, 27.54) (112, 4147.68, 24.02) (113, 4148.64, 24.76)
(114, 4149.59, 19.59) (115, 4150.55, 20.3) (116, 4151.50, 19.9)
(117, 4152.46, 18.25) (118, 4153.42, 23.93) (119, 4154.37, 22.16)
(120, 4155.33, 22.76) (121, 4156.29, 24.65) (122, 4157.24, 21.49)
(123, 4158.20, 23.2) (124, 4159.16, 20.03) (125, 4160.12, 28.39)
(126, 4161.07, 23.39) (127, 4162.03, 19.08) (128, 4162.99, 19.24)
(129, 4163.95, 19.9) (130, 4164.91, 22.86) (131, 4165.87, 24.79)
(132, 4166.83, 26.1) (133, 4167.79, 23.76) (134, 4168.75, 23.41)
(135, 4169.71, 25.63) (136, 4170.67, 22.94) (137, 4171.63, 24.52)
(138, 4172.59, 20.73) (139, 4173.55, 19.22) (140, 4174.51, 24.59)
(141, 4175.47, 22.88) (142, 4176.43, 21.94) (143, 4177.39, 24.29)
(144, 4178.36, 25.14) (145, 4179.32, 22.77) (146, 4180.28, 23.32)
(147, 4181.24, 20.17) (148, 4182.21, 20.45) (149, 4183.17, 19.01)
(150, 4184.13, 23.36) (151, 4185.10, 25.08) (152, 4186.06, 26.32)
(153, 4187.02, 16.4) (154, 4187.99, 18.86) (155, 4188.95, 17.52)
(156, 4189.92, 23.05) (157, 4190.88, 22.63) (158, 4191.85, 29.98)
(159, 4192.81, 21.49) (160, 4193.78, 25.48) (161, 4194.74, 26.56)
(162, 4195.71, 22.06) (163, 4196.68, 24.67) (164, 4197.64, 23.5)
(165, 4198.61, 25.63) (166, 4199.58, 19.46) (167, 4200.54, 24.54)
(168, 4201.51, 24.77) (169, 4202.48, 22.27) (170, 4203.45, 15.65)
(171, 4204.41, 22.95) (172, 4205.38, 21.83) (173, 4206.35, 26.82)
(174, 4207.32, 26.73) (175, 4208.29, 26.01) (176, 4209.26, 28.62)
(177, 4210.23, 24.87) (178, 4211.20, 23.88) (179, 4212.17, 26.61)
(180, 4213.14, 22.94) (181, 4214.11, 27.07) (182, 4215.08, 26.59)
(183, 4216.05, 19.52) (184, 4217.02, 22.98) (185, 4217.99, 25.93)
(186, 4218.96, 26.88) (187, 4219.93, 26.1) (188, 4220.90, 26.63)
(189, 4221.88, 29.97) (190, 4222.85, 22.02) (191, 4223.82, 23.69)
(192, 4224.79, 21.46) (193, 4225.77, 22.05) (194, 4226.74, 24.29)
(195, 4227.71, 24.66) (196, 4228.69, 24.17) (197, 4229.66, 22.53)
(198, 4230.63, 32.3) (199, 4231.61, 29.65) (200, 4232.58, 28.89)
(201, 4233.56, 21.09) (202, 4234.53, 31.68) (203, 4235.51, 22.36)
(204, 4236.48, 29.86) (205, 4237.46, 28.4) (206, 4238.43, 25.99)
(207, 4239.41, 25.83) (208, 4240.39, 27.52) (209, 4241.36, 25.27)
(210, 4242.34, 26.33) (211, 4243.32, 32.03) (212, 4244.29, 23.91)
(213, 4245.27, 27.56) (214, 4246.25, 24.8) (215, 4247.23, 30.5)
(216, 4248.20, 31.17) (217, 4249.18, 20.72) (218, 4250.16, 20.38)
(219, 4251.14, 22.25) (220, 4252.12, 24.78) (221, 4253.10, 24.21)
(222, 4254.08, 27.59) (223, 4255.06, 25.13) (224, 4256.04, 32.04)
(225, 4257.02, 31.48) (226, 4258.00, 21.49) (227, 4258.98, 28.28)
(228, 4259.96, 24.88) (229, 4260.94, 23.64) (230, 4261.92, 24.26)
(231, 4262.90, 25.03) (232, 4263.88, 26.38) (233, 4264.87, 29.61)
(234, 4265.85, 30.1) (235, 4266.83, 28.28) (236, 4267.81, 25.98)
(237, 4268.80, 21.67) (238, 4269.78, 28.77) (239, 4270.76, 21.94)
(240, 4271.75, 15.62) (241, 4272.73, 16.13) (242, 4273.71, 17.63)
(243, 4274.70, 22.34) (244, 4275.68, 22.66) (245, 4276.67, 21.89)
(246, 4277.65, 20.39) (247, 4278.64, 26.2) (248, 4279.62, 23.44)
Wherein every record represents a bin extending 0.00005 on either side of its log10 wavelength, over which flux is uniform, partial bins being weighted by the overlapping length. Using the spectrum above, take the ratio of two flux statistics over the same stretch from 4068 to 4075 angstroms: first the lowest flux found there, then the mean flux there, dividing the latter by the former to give 1.30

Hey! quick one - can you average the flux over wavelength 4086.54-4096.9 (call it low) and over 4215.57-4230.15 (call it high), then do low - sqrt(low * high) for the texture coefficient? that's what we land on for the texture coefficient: 1.5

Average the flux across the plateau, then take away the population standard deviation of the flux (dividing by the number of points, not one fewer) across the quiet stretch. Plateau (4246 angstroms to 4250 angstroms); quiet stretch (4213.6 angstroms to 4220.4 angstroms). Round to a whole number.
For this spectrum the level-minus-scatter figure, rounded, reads 24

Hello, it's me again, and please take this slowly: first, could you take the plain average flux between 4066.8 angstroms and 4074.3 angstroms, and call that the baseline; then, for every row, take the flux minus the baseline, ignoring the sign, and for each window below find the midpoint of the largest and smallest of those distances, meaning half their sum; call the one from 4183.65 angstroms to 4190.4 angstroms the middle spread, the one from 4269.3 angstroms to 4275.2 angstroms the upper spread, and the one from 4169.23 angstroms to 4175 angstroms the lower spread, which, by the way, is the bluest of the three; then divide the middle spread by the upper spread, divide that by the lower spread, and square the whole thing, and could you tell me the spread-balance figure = 0.16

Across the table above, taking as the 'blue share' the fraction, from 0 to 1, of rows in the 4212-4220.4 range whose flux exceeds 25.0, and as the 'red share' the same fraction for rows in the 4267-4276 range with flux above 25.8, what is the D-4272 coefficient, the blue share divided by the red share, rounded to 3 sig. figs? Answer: 3.00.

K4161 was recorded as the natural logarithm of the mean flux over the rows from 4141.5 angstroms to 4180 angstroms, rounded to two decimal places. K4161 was 3.13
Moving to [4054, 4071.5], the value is 3.11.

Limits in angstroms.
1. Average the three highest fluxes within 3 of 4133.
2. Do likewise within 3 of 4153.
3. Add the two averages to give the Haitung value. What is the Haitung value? 46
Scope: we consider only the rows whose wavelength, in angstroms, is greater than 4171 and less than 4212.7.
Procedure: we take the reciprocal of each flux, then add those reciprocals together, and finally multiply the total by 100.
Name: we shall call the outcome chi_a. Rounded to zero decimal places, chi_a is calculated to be 189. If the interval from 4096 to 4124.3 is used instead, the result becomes 133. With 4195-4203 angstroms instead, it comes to 34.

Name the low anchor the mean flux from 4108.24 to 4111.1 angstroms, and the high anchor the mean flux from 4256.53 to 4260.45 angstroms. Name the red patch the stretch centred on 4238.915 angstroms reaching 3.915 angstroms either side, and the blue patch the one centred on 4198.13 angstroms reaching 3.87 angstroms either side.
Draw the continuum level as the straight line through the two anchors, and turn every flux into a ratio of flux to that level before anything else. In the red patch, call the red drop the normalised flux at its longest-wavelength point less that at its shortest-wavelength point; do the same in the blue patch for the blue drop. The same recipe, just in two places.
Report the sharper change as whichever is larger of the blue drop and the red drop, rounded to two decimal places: 0.15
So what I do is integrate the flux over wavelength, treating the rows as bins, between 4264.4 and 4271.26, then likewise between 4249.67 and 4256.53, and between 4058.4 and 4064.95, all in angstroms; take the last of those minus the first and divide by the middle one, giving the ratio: -0.15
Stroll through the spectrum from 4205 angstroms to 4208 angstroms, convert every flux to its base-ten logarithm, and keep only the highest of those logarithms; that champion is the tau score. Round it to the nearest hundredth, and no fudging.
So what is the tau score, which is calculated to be 1.43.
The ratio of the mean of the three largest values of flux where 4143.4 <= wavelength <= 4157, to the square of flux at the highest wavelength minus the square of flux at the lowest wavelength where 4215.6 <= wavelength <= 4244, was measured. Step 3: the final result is 0.0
